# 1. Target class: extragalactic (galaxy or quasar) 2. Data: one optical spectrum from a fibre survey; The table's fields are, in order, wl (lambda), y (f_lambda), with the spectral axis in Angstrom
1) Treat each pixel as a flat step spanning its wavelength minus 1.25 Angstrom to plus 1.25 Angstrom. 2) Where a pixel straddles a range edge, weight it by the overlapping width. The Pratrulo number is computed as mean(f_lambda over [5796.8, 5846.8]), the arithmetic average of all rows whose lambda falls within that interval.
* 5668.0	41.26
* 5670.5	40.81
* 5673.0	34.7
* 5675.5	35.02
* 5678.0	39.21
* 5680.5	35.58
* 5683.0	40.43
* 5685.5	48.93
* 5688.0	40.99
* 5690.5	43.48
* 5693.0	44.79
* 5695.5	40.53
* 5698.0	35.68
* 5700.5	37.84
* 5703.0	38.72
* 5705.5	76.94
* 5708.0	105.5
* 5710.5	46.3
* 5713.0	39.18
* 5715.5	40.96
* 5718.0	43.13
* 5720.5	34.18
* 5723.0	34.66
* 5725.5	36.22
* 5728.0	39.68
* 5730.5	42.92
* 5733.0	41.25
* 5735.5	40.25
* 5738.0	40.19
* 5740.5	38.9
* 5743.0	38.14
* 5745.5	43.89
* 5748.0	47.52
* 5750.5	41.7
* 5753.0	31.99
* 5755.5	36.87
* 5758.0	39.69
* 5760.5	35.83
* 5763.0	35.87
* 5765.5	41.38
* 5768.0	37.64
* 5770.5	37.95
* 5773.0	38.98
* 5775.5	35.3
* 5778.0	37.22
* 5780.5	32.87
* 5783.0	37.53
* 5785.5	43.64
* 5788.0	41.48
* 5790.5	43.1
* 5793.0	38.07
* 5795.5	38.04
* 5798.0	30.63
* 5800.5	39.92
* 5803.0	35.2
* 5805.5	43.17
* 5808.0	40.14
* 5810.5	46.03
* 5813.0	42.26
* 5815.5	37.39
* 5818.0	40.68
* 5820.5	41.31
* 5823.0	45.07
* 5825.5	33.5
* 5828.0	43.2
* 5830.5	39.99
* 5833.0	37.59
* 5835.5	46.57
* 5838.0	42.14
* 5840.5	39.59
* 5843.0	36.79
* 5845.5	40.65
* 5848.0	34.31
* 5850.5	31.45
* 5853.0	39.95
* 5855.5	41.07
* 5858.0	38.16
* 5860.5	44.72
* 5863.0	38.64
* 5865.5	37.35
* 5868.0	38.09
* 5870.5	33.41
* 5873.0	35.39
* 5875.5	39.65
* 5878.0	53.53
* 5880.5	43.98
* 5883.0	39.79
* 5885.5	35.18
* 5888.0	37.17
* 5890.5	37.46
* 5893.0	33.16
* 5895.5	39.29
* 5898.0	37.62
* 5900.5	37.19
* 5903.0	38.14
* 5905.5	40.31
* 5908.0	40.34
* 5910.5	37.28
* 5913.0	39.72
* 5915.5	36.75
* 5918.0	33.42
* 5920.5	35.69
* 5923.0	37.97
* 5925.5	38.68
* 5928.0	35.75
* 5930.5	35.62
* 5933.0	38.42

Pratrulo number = 40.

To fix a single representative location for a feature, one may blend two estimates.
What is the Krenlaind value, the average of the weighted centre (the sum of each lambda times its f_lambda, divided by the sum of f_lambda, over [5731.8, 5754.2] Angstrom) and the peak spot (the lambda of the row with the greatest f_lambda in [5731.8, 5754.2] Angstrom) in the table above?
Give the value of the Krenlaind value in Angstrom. 5745.5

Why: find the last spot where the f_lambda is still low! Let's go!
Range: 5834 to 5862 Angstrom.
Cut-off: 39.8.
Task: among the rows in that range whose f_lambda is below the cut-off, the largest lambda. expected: 5858.0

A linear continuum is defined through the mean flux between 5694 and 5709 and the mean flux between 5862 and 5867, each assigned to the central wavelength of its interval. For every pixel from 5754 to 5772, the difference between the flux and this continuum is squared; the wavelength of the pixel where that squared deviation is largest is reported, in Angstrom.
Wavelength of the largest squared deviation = 5760.5 Angstrom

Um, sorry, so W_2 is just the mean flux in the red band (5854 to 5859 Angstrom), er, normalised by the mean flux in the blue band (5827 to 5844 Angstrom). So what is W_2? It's 0.97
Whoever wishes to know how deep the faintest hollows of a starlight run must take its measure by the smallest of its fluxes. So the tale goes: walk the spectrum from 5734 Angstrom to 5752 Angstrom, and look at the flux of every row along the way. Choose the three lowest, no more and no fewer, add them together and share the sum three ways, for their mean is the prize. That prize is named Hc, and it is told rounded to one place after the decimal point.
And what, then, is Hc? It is 39.1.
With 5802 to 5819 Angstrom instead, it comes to 37.6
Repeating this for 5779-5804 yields 32.9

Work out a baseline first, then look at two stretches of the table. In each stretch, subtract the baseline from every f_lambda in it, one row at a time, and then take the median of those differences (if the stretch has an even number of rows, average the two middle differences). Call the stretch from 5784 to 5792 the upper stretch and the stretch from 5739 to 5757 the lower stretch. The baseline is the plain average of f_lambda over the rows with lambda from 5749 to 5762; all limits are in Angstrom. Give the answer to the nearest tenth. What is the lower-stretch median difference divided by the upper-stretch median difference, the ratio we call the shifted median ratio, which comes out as 0.3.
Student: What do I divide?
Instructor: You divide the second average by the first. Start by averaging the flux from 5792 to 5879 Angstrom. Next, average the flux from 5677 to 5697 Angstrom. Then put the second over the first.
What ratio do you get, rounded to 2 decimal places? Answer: 1.06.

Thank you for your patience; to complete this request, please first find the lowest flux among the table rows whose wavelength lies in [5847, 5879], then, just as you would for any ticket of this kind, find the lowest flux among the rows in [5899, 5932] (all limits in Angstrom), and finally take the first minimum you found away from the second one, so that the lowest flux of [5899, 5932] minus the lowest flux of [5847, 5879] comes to 2.0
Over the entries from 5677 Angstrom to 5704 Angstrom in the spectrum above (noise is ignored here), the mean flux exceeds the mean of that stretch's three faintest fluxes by 4.2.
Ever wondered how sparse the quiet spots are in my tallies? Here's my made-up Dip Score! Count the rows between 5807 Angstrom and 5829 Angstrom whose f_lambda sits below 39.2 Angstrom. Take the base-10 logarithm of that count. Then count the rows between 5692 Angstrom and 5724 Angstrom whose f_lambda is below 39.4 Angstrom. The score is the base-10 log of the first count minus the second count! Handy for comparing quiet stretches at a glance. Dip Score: -5.7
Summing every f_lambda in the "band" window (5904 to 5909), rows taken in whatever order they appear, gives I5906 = 81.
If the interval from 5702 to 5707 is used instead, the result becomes 116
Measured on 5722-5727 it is 71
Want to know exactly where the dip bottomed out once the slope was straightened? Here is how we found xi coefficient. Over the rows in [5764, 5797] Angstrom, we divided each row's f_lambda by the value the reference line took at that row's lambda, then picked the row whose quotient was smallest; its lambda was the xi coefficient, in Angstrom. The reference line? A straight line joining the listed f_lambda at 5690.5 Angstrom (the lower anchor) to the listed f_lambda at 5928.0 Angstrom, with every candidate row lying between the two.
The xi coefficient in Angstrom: 5780.5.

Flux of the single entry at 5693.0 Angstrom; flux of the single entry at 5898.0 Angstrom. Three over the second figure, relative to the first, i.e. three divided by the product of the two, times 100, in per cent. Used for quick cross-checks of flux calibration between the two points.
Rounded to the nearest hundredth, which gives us 0.18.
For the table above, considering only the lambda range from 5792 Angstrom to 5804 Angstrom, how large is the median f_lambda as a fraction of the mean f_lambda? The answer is 1.05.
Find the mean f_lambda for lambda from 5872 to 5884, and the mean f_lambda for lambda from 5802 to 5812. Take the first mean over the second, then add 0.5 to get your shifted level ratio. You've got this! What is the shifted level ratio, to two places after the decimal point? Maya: 1.53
